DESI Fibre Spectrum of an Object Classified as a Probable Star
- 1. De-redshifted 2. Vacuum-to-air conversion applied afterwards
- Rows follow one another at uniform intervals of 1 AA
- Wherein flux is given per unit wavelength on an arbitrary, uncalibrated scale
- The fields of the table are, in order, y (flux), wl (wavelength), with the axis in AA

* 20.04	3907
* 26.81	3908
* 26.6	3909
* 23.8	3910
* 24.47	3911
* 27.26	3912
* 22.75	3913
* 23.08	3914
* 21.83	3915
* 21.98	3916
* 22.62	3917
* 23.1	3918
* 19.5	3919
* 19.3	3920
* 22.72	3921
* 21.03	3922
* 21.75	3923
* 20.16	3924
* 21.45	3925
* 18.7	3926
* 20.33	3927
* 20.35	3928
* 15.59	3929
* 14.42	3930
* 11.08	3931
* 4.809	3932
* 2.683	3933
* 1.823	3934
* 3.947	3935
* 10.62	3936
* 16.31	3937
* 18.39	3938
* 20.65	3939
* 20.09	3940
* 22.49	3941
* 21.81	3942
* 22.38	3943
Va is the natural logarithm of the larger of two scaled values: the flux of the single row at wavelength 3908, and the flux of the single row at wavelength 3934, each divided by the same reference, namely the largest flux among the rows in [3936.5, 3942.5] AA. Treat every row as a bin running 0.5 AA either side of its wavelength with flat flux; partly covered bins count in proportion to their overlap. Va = 0.18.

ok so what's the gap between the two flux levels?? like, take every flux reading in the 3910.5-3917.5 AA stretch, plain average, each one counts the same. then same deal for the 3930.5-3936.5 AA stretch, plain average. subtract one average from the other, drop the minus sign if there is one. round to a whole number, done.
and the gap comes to 18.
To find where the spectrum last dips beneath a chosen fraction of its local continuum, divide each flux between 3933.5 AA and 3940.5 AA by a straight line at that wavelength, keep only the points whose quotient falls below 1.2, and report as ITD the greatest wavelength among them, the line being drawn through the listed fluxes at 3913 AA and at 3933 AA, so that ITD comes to 3940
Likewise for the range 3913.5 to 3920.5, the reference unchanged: 3919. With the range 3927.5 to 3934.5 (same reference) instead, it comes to 3934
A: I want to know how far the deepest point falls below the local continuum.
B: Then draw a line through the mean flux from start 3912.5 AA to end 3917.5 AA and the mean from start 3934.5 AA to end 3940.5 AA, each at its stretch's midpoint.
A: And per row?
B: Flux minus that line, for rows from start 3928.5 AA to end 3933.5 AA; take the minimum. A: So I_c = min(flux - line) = -13.8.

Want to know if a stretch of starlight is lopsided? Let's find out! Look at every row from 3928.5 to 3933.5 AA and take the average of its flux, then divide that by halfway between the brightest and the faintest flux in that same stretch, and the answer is 1.06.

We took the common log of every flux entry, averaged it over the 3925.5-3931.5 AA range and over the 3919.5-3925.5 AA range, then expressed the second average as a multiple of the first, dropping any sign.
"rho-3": 1.09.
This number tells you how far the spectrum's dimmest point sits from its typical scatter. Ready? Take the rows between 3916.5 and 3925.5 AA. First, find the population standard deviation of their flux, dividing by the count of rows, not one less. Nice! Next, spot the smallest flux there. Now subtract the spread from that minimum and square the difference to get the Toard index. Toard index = 323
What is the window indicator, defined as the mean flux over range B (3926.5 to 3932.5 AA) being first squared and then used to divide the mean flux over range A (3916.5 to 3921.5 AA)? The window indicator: 0.10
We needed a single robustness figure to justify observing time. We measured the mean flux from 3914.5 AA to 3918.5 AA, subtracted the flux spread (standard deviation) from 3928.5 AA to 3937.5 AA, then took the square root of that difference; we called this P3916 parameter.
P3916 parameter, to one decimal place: 4.1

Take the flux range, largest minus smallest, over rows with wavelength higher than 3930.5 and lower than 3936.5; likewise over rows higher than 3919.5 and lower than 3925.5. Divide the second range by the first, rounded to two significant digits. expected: 0.37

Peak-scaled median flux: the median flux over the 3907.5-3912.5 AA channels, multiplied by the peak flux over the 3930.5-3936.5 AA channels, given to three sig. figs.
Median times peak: 295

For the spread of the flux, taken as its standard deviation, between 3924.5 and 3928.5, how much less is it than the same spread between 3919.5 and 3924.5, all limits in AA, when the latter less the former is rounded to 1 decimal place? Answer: 0.2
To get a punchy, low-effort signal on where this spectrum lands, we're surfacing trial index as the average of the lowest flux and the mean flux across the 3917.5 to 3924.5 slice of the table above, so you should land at 20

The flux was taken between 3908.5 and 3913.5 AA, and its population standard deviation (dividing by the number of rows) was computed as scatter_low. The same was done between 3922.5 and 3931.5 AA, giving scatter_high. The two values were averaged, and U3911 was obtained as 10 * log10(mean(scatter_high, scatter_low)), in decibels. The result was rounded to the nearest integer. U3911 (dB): 4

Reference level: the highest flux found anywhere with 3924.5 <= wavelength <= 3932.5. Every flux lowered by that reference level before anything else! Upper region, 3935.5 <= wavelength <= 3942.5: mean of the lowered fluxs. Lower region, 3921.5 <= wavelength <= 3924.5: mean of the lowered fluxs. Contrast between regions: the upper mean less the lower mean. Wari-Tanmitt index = -2.4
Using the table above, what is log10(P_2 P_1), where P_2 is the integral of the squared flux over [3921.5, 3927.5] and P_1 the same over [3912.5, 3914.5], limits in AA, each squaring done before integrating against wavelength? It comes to 6.43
